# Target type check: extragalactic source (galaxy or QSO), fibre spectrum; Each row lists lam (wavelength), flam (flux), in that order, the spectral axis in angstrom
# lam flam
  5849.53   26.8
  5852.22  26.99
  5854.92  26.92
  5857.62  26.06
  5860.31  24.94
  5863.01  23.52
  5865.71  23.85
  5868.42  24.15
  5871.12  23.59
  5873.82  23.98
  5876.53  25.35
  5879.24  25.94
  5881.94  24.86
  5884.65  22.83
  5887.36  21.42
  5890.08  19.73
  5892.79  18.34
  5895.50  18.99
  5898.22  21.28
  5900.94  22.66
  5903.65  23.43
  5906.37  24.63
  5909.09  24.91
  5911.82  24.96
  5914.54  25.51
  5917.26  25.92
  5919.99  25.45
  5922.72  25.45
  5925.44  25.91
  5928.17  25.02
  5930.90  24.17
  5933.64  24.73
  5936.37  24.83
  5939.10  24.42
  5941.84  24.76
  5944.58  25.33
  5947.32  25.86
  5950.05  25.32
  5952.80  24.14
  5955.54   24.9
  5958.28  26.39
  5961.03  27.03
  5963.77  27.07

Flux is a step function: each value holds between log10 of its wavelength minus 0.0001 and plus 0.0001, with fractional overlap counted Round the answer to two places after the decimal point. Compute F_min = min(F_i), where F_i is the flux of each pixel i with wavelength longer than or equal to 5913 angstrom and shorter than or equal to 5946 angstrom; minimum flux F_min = 24.17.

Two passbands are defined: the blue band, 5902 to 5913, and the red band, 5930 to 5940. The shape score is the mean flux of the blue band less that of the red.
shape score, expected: 0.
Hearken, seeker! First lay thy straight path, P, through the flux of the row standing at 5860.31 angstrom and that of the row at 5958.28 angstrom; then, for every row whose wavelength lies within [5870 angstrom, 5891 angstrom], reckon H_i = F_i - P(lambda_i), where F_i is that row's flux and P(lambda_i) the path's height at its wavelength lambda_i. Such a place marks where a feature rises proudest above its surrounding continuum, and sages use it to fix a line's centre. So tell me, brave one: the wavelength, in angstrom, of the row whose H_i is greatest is 5879.24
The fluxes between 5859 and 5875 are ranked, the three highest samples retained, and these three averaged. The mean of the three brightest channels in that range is 24.4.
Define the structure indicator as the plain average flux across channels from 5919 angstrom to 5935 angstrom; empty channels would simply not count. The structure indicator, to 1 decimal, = 25.1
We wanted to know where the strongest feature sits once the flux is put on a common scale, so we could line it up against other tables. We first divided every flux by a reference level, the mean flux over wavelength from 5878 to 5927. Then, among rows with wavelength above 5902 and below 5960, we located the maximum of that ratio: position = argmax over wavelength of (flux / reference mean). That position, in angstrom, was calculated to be 5958.28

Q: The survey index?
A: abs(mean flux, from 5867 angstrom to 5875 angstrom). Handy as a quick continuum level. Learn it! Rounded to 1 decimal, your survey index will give 23.9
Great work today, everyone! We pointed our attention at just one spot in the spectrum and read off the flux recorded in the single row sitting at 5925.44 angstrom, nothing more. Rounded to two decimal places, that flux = 25.91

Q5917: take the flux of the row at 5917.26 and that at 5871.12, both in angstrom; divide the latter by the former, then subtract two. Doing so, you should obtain -1.09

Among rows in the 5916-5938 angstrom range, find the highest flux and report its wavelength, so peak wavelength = 5917.26 angstrom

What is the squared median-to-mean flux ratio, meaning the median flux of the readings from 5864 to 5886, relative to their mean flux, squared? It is 0.98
